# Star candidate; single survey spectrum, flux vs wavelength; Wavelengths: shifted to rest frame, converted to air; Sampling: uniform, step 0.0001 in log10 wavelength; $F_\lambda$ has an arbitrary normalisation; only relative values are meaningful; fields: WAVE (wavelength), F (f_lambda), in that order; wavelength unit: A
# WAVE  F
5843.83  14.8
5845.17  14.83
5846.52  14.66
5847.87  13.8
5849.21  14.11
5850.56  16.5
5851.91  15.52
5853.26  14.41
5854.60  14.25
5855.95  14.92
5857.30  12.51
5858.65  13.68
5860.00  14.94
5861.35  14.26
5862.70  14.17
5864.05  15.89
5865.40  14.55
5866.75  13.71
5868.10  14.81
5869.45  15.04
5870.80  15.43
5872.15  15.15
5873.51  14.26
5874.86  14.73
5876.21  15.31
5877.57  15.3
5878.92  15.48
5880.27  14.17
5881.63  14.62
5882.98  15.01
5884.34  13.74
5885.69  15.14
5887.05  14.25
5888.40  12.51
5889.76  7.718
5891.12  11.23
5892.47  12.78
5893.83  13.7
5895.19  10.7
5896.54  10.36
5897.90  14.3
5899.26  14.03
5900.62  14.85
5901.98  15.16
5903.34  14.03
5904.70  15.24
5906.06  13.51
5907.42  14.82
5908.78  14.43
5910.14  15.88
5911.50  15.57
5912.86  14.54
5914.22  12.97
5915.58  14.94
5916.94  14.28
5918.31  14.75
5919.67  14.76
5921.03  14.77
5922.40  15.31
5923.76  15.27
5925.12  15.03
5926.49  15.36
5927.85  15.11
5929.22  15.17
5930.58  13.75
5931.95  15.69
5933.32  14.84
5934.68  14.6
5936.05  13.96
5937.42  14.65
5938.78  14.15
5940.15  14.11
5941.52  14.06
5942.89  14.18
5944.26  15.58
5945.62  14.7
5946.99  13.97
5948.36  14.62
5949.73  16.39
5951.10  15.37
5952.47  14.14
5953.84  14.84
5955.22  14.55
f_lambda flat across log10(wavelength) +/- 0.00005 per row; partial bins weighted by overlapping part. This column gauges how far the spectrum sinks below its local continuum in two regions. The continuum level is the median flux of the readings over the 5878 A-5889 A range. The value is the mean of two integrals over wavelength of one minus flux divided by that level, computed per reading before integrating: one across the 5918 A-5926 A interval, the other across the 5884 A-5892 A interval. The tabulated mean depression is 0.41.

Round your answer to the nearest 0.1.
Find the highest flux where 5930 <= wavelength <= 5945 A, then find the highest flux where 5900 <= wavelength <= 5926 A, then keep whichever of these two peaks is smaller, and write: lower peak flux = 15.7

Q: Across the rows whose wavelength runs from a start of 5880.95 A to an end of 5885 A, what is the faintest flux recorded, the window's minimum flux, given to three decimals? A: 13.740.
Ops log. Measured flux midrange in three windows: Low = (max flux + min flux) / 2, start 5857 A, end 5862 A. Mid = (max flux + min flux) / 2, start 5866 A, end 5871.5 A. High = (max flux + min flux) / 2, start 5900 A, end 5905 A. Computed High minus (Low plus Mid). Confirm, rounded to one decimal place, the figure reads -13.7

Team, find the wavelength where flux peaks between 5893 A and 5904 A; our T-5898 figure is 5901.98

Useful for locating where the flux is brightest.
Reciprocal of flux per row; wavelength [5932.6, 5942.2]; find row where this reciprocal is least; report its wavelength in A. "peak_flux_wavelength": 5933.32 A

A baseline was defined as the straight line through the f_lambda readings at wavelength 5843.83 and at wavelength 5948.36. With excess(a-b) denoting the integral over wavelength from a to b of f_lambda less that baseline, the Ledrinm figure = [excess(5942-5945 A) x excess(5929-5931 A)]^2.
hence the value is 0.1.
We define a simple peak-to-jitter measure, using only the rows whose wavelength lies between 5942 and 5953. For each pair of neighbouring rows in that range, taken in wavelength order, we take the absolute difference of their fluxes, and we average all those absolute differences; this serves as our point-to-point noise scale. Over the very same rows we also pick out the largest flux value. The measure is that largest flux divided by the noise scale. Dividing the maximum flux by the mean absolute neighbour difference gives 15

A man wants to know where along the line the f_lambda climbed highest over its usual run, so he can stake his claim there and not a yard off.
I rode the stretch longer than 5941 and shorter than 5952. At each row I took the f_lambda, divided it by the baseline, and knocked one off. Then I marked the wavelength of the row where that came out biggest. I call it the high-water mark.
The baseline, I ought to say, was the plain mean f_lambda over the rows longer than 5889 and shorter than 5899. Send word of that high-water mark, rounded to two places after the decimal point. 5949.73 A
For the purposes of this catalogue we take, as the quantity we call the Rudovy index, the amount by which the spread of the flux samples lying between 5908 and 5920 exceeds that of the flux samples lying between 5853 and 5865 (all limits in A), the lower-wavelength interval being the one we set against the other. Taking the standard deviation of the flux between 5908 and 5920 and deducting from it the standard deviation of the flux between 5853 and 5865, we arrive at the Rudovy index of -0.10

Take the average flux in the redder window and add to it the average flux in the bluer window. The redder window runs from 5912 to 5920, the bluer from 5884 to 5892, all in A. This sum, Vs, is 26.8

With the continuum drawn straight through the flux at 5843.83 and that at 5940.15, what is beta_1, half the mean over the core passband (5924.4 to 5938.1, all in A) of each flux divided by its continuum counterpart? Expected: 0.52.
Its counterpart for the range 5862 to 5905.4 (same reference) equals 0.48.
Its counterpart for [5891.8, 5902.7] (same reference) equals 0.46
